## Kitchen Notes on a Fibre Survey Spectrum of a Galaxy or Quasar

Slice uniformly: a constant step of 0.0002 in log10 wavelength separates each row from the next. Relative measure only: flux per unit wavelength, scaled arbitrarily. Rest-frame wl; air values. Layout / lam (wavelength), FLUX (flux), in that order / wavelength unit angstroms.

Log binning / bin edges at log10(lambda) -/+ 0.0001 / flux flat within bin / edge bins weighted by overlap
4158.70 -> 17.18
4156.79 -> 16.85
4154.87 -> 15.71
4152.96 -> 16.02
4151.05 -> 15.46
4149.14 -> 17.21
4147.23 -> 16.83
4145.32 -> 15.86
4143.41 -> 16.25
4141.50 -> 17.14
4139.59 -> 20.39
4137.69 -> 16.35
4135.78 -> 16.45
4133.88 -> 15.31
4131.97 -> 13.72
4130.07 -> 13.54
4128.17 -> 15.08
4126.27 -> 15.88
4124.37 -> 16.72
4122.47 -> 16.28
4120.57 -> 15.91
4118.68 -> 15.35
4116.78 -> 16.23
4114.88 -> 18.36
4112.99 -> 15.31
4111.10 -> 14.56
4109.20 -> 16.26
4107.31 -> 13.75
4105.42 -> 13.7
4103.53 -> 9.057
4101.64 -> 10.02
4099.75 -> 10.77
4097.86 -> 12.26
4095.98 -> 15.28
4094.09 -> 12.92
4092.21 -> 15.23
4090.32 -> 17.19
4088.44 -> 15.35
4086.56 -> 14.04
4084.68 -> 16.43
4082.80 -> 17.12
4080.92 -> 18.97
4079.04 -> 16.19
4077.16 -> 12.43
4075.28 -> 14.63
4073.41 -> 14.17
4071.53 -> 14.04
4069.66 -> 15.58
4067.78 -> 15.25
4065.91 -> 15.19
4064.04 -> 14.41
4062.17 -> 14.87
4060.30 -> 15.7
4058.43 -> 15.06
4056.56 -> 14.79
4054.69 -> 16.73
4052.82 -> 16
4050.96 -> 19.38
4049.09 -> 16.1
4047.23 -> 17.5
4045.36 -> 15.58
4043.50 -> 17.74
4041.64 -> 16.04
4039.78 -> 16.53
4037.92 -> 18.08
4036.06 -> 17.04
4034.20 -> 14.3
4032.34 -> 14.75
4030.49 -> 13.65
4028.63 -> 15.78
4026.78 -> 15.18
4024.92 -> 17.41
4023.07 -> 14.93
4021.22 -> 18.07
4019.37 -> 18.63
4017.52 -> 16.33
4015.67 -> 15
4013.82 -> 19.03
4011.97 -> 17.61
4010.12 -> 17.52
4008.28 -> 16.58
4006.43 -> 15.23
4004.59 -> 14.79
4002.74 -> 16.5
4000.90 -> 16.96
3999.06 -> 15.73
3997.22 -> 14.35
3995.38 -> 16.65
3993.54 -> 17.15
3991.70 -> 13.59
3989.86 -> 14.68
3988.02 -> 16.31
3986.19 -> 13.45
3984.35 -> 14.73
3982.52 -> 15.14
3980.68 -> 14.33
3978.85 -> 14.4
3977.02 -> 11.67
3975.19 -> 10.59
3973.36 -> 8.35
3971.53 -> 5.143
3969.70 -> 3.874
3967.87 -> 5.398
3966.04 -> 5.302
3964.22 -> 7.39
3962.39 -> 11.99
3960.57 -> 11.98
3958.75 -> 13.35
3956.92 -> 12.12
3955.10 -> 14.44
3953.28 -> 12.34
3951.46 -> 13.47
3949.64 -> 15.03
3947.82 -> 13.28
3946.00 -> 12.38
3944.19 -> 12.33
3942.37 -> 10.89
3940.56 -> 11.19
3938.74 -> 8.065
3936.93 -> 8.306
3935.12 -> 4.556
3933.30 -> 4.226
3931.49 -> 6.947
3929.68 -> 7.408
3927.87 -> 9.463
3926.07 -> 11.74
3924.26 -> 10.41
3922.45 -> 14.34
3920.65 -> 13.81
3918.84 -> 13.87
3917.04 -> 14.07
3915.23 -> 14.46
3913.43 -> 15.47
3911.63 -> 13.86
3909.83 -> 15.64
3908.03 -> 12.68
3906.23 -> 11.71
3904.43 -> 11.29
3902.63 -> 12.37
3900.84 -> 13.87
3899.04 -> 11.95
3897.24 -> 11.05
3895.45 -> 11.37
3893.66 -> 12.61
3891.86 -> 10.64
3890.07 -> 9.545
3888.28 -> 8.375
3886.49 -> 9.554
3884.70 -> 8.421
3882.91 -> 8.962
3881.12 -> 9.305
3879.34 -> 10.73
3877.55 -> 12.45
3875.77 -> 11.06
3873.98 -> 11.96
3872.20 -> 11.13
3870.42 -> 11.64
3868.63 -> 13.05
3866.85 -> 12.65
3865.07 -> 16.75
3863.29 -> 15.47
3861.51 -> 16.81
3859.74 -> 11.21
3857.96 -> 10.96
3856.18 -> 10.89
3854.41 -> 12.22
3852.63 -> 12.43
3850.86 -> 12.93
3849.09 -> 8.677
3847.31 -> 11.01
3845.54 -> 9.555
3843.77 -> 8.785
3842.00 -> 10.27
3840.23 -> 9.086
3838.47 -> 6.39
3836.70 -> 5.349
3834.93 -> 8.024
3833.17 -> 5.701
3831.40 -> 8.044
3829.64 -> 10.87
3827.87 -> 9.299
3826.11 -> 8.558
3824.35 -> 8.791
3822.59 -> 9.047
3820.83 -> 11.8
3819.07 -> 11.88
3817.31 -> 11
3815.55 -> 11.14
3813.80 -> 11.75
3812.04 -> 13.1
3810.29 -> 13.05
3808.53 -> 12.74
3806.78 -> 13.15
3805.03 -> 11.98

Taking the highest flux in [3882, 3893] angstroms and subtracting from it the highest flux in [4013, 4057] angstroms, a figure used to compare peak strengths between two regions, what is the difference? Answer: -9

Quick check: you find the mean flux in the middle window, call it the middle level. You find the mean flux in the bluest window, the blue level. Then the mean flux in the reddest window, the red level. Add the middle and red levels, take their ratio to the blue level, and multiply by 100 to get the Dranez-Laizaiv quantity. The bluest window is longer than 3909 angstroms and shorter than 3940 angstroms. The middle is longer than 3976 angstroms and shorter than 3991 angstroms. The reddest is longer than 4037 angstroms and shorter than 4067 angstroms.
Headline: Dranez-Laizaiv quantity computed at 278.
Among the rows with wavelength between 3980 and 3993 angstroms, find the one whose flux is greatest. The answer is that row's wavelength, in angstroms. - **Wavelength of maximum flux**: 3988.02 angstroms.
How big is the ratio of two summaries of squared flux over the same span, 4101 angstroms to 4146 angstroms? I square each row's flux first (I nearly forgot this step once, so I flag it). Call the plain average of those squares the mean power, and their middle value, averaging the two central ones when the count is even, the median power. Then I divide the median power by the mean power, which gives 1.05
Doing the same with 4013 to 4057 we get 0.96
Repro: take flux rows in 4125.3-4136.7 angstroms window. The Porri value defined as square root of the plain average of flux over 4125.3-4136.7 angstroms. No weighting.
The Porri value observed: 3.87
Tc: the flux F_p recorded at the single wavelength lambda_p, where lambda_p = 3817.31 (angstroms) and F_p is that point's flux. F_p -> 11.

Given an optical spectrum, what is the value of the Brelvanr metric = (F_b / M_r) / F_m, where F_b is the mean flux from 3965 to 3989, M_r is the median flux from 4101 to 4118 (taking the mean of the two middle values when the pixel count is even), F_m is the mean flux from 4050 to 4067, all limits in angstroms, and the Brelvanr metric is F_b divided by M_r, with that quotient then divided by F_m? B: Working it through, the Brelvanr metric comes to 0.0464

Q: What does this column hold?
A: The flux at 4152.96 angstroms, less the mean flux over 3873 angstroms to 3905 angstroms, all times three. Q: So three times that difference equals 15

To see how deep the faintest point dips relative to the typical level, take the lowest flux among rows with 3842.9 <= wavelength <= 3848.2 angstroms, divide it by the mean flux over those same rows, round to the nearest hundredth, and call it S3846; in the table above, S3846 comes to 0.90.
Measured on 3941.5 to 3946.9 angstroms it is 0.92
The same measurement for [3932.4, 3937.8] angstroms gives 0.74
